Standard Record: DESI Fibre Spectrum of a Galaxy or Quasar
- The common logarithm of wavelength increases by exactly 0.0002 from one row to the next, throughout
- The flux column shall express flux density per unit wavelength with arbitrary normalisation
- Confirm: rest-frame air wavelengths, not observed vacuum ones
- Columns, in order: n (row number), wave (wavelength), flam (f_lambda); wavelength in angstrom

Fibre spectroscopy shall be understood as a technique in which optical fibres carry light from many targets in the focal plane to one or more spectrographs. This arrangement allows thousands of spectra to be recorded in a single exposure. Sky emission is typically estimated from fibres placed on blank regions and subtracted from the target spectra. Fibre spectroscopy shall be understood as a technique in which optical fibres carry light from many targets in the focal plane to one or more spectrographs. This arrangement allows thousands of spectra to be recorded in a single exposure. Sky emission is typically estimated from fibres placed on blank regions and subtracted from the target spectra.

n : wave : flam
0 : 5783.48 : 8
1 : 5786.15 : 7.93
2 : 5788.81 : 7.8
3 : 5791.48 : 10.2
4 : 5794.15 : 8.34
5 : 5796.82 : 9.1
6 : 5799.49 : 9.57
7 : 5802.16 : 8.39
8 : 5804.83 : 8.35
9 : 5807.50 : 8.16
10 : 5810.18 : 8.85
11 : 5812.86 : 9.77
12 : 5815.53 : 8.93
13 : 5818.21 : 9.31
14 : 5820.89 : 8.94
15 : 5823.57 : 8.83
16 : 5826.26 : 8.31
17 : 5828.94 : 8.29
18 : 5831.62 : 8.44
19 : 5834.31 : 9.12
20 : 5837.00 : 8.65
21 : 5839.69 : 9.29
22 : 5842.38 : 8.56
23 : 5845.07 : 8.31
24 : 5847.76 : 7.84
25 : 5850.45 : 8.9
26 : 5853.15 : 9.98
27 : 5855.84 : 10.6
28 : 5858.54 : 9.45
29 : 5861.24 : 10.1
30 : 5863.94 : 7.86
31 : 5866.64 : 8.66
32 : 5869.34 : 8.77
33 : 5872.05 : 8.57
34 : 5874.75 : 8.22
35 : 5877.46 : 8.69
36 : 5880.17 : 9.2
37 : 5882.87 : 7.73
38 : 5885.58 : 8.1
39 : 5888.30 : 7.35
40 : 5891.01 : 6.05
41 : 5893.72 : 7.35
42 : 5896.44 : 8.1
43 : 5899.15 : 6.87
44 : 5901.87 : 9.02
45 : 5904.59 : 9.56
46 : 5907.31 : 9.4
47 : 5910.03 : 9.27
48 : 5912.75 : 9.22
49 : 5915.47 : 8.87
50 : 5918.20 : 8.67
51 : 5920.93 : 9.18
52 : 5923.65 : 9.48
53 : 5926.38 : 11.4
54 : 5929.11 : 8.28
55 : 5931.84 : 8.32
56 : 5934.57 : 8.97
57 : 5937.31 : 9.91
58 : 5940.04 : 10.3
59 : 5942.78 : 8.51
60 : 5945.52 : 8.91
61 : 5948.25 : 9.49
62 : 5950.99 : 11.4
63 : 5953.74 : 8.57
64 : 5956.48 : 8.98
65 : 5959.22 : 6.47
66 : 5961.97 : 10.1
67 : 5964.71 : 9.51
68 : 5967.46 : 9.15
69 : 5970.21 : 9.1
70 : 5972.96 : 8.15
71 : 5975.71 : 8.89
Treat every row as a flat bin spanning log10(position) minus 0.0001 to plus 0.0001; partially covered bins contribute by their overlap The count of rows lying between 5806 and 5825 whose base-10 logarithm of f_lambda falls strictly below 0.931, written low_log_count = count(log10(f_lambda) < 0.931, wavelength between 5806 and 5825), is 1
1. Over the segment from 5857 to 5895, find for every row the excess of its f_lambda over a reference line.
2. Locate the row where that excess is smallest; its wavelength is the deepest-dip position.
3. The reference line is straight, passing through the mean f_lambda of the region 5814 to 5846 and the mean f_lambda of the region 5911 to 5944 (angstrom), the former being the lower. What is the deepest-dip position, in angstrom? 5891.01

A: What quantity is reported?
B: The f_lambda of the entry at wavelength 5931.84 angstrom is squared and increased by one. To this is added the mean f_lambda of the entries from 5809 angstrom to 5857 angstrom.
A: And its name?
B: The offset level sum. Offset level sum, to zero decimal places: 79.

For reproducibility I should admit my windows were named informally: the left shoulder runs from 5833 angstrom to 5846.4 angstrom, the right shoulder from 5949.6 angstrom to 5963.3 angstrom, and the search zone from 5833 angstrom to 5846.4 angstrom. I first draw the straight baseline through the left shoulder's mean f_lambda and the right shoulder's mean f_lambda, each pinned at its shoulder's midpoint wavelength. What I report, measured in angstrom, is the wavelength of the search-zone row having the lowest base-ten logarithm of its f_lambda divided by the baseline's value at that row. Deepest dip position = 5845.07 angstrom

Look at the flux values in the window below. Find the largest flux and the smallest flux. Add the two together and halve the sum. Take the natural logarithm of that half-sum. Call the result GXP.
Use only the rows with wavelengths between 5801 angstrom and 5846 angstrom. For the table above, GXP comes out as 2.19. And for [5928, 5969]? 2.19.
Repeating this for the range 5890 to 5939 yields 2.17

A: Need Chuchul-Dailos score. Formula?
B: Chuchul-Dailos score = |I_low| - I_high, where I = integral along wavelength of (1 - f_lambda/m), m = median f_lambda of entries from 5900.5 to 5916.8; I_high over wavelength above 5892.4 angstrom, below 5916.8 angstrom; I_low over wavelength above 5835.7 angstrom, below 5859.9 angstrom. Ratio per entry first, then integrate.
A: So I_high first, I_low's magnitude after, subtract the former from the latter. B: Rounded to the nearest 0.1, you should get -1.2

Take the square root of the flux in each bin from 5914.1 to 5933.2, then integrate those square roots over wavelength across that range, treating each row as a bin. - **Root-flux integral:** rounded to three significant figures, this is 57.8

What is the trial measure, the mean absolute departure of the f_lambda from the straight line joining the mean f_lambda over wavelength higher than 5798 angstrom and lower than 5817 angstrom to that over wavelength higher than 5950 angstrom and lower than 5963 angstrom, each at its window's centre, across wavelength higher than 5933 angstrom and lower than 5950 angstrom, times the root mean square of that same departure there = 0.4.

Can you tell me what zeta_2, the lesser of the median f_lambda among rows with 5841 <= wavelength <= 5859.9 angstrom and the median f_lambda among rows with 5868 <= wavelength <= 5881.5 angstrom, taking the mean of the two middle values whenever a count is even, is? 8.69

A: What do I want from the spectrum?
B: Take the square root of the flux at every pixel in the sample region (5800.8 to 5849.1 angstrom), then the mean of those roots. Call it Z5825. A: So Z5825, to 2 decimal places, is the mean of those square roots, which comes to 2.95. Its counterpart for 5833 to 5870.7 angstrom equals 3.00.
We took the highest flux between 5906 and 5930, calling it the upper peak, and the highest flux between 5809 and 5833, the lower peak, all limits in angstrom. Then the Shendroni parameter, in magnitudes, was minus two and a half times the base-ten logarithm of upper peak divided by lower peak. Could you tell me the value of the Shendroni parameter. -0.17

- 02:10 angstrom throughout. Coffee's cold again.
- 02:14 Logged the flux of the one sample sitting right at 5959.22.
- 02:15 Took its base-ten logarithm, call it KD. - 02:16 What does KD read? 0.81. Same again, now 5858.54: 0.98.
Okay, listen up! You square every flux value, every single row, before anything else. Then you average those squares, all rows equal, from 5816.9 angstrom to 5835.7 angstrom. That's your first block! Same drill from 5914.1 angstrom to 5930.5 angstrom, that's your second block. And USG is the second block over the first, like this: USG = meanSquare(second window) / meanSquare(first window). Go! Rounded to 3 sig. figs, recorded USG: 1.14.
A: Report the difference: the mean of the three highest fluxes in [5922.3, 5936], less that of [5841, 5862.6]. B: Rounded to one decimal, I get -0.3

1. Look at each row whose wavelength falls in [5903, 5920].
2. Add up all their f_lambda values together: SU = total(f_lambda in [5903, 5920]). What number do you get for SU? 55.0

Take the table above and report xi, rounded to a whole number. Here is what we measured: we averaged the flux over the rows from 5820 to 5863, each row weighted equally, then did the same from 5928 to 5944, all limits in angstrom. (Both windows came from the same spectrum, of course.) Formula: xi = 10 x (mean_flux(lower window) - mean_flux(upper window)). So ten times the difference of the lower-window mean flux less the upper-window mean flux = -1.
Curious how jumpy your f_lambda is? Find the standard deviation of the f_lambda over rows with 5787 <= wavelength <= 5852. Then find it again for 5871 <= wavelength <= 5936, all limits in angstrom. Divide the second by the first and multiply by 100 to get 181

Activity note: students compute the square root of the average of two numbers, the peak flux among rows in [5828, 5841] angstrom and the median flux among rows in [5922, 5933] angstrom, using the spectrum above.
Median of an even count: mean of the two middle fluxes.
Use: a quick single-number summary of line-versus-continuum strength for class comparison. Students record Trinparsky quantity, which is 3.02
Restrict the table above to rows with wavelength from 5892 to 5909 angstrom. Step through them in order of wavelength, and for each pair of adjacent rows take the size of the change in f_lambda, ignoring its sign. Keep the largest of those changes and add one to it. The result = 3.15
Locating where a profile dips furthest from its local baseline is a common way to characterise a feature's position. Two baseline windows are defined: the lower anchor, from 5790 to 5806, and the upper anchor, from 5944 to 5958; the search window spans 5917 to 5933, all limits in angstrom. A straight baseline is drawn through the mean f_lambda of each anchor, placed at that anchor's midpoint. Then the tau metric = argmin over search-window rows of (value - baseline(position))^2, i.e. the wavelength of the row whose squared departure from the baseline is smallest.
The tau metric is 5923.65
